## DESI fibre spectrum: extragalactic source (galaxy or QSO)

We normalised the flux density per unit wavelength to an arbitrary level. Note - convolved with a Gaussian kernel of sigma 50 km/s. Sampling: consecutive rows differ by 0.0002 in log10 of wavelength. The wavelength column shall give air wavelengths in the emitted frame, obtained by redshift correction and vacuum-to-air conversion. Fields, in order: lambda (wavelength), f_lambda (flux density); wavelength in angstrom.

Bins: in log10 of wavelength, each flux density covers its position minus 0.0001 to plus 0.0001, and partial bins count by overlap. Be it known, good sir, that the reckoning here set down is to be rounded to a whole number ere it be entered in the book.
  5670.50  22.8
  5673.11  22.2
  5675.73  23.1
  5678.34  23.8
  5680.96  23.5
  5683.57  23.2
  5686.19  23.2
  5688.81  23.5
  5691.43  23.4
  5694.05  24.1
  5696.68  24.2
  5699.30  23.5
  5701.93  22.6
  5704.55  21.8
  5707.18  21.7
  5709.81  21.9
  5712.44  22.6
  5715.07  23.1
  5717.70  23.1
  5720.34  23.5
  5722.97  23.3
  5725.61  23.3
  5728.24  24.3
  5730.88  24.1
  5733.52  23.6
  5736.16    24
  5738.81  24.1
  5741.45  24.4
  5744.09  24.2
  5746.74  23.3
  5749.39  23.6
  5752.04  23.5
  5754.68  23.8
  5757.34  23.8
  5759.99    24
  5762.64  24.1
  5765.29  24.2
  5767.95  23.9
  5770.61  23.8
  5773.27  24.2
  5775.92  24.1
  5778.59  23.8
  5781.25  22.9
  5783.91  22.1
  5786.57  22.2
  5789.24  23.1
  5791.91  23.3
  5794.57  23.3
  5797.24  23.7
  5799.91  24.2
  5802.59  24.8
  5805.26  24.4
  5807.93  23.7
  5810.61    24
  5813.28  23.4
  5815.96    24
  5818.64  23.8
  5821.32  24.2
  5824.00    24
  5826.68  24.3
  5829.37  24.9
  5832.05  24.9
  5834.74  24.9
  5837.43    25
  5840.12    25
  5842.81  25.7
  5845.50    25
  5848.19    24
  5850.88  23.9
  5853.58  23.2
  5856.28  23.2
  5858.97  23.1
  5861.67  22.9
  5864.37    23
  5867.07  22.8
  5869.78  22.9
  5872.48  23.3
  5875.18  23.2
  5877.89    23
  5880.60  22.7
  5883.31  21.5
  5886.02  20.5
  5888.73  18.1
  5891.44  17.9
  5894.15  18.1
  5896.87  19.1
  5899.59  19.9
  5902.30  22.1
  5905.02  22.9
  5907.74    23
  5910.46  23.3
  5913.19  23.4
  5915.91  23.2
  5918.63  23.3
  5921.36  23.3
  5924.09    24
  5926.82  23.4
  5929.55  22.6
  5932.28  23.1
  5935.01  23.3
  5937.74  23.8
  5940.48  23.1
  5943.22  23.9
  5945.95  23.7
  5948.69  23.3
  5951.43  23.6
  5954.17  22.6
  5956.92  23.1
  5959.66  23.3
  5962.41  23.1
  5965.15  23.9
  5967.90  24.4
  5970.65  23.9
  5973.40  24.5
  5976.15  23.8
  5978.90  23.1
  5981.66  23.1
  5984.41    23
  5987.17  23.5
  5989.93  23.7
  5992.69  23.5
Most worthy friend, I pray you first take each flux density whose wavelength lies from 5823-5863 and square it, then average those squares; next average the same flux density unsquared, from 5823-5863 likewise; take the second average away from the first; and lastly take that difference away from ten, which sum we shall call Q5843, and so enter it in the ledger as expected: -555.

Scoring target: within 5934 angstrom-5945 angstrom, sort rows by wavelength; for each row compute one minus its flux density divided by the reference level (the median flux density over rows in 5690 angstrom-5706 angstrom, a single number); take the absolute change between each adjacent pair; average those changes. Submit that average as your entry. 0.028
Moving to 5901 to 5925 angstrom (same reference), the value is 0.012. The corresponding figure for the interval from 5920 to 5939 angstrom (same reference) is 0.023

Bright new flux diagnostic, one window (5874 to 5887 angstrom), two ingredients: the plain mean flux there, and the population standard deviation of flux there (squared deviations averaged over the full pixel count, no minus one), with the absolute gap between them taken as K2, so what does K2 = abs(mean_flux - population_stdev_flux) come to 21.2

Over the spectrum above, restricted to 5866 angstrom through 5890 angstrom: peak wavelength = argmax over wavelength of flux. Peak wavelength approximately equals 5872.48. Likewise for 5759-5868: 5842.81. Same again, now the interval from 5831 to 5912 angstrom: 5842.81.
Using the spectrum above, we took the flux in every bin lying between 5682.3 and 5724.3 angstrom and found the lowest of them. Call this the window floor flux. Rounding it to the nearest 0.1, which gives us 21.7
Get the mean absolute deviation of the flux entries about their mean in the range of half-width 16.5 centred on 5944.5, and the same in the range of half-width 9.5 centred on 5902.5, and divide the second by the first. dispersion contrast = 5.8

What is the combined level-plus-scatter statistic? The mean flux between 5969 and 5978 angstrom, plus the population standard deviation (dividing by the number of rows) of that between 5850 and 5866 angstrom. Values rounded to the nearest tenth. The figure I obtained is 24.4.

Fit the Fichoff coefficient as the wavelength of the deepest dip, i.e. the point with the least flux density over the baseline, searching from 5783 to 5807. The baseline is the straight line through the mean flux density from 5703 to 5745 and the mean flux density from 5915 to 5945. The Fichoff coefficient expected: 5783.91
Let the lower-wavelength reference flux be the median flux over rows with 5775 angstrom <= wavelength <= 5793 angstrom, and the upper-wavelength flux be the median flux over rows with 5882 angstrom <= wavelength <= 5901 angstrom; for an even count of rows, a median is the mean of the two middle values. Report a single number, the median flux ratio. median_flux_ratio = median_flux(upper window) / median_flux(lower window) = 0.83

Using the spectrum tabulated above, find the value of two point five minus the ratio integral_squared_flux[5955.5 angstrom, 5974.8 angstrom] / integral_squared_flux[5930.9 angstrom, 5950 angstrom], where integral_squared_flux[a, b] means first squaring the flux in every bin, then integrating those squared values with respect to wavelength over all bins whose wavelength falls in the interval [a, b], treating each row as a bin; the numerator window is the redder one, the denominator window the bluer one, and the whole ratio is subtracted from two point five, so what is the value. 1.47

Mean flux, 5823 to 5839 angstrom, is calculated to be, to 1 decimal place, 24.7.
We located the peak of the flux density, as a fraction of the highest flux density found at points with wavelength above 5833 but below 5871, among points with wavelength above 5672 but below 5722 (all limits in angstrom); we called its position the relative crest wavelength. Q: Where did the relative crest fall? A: 5696.68 angstrom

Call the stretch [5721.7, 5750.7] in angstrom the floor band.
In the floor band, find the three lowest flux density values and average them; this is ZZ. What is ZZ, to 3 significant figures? 23.3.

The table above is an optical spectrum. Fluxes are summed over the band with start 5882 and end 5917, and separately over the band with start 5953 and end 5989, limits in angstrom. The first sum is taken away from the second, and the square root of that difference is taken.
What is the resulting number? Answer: 5.7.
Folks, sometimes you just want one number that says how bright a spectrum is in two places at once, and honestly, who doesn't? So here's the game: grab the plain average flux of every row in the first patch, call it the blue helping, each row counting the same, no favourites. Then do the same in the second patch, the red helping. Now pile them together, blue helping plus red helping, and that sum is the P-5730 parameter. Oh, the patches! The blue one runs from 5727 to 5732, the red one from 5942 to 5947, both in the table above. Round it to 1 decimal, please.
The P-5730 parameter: 48.0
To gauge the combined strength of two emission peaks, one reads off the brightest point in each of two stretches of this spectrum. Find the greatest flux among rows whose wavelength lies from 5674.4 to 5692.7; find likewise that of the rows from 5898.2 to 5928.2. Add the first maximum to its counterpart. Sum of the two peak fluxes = 47.8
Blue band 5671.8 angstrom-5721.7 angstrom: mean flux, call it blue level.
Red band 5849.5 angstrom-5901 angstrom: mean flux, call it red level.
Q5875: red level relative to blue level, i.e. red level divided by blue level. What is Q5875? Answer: 0.94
